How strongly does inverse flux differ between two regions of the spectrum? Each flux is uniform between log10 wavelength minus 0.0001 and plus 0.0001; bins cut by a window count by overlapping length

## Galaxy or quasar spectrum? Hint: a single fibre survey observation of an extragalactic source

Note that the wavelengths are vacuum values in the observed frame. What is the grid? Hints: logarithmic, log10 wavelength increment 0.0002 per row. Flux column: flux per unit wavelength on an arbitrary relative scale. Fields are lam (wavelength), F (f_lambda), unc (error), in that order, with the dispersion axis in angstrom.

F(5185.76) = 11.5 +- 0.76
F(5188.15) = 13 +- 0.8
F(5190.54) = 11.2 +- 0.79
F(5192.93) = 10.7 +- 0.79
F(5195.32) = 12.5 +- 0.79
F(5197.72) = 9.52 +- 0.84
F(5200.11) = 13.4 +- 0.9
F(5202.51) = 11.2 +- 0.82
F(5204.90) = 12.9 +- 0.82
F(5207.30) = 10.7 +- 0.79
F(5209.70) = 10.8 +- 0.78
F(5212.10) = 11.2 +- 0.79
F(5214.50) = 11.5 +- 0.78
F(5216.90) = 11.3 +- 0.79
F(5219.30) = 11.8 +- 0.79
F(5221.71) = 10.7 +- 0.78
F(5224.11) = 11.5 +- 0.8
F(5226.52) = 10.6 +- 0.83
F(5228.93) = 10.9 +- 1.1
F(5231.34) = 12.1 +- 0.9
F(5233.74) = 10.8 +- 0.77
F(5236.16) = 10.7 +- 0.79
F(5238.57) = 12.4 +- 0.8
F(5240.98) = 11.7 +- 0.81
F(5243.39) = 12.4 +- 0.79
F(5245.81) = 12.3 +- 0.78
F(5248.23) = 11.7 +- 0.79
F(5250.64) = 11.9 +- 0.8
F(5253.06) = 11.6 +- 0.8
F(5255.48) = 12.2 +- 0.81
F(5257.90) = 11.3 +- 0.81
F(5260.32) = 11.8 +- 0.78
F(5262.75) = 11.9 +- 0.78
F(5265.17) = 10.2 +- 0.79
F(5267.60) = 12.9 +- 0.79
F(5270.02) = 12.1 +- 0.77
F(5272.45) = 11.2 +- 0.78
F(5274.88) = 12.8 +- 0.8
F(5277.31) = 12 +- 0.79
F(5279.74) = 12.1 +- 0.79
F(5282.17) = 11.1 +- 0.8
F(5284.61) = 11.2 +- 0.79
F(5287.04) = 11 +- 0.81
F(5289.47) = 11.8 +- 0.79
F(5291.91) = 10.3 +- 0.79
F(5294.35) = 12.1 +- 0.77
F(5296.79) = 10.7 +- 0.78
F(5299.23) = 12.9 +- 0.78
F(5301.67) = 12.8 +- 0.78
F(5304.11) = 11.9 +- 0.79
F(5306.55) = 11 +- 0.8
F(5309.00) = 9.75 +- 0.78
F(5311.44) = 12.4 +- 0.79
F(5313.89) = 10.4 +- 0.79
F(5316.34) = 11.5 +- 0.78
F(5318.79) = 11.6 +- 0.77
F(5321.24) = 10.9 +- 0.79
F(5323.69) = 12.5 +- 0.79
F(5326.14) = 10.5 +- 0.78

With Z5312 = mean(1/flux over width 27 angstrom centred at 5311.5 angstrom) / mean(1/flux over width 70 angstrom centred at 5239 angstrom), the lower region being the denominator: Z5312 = 1.00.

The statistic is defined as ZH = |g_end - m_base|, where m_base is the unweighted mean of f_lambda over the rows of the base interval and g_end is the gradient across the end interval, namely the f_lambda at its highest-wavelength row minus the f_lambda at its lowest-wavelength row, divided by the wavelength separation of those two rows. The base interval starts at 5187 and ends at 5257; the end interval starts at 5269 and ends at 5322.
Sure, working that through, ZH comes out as 11.6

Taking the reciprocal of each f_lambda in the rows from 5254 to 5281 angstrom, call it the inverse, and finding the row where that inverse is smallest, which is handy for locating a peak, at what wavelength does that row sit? 5267.60 angstrom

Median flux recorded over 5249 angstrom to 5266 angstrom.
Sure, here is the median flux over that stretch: 11.8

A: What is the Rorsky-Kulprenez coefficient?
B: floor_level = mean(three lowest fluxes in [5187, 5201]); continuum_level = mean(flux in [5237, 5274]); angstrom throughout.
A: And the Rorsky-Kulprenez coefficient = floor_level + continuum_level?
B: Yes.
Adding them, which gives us 22.3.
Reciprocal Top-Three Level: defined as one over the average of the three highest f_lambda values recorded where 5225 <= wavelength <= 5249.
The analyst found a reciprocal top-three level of 0.0809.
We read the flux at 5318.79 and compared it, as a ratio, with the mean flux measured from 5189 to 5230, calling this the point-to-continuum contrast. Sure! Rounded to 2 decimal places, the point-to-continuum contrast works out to 1.02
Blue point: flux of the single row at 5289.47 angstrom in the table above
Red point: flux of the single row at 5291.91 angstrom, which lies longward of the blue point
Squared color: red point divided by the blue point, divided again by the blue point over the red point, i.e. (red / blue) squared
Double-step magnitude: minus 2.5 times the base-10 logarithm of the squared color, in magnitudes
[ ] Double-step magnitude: 0.3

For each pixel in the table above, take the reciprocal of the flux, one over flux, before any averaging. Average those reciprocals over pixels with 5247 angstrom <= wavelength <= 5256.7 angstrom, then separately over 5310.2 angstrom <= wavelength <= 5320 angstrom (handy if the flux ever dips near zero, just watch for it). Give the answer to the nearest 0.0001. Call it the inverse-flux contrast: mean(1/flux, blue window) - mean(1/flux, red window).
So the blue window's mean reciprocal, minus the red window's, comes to -0.0031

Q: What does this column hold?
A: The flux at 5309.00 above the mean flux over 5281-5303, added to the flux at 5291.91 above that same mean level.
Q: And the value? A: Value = -3.0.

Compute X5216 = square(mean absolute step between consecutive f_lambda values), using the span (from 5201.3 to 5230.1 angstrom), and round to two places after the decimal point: 0.60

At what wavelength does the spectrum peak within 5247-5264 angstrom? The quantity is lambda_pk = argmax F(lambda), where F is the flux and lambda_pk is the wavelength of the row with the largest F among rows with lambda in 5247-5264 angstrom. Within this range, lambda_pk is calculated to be 5255.48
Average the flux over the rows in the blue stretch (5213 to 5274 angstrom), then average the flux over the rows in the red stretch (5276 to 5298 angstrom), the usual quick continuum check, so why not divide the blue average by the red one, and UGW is 1.019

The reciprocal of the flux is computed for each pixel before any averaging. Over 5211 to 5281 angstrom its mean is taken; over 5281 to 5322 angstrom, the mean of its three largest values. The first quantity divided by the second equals 0.874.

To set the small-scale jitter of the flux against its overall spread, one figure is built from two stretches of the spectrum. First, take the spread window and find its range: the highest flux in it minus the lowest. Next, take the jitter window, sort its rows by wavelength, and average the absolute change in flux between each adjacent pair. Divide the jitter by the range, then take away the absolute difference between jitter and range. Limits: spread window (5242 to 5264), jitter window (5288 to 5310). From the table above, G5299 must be 1.0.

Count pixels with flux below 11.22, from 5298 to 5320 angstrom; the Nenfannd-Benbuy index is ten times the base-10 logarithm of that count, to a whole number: 5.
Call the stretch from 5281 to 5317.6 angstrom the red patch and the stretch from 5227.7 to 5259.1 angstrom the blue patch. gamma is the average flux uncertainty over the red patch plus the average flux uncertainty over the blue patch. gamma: 1.61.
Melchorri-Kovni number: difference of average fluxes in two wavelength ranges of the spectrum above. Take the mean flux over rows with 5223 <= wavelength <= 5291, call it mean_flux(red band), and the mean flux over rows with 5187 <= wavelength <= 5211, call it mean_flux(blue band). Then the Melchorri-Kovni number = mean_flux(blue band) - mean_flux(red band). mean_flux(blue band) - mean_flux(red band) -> -0.06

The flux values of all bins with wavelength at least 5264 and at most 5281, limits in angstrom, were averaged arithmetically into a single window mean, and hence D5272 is 11.9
